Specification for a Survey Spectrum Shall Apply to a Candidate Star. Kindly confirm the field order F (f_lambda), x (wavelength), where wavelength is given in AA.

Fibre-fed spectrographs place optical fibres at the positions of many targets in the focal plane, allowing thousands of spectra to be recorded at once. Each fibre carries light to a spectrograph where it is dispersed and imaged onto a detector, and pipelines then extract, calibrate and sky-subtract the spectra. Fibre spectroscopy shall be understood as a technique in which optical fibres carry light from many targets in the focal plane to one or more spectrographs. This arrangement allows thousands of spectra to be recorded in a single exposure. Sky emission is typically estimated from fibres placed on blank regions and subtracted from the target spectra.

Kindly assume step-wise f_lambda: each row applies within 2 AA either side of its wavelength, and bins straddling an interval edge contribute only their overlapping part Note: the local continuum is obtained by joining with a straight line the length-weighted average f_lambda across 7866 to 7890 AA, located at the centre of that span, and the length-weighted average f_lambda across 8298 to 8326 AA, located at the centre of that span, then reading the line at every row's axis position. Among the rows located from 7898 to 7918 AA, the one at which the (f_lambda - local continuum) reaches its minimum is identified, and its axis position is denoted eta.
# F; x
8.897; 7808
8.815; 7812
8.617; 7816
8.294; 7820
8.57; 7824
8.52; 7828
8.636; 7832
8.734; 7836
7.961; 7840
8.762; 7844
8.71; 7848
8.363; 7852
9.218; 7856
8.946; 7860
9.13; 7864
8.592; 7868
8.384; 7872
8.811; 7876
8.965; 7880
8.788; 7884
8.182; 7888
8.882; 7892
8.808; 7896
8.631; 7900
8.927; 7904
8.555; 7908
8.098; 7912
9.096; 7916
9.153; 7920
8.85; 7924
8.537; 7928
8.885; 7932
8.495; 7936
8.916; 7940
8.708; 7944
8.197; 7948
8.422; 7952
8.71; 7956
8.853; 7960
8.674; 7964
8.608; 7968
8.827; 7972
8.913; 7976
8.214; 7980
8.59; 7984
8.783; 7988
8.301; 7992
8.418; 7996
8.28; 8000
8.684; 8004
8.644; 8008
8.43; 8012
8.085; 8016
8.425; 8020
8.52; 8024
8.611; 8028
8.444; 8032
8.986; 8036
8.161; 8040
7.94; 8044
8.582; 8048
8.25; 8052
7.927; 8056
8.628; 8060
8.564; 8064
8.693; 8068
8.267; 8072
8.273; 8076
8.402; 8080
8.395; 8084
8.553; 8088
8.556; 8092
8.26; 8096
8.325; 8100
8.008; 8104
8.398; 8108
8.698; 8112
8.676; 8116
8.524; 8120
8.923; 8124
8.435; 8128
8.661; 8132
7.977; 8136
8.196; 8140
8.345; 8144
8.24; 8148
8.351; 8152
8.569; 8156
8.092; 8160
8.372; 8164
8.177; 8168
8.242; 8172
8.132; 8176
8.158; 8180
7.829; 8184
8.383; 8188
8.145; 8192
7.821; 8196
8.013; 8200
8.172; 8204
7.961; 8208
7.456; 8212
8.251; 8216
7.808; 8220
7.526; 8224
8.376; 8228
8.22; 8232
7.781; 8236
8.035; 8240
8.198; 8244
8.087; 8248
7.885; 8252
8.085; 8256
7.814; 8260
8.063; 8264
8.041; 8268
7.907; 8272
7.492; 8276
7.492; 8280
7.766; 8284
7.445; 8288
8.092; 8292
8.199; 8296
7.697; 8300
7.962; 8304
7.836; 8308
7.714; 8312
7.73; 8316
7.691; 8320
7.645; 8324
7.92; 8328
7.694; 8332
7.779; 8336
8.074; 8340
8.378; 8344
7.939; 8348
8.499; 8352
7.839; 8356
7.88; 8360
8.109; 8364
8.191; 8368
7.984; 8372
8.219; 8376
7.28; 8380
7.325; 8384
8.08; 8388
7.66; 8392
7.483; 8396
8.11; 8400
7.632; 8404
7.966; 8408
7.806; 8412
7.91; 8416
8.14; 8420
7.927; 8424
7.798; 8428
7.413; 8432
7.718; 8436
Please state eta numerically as 7912 AA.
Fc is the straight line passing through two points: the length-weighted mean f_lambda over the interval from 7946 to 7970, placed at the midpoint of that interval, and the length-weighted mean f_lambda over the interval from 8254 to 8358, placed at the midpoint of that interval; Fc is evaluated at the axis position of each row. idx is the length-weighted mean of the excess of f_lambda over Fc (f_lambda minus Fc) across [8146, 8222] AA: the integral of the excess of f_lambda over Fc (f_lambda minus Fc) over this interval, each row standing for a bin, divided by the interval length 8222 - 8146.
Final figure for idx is -0.01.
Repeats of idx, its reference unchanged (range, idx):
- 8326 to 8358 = 0.21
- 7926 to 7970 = 0.04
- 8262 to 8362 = 0.01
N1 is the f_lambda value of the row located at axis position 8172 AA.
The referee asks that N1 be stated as 8.242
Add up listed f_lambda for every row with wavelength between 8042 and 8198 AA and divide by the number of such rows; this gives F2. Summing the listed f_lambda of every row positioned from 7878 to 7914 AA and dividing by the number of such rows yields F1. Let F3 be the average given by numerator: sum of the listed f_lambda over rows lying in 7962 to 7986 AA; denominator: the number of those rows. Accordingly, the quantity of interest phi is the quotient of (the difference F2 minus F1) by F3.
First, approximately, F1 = 8.6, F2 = 8.33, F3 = 8.6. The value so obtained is -0.0366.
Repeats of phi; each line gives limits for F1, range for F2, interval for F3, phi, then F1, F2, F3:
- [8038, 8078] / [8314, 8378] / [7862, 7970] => -0.0408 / 8.3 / 7.97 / 8.7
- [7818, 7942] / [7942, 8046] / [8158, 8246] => -0.0216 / 8.7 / 8.52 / 8.1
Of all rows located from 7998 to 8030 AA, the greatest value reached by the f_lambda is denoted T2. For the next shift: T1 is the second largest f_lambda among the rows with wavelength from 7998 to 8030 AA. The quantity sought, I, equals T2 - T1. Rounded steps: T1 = 8.644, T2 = 8.684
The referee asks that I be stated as 0.04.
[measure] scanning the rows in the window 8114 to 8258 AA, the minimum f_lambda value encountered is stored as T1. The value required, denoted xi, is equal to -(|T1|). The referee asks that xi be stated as -7.46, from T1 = 7.456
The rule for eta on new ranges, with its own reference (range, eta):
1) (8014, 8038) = 8016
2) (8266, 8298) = 8288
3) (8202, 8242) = 8212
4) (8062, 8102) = 8072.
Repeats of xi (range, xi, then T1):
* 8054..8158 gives -7.93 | 7.927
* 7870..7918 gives -8.10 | 8.098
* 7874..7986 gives -8.10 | 8.098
